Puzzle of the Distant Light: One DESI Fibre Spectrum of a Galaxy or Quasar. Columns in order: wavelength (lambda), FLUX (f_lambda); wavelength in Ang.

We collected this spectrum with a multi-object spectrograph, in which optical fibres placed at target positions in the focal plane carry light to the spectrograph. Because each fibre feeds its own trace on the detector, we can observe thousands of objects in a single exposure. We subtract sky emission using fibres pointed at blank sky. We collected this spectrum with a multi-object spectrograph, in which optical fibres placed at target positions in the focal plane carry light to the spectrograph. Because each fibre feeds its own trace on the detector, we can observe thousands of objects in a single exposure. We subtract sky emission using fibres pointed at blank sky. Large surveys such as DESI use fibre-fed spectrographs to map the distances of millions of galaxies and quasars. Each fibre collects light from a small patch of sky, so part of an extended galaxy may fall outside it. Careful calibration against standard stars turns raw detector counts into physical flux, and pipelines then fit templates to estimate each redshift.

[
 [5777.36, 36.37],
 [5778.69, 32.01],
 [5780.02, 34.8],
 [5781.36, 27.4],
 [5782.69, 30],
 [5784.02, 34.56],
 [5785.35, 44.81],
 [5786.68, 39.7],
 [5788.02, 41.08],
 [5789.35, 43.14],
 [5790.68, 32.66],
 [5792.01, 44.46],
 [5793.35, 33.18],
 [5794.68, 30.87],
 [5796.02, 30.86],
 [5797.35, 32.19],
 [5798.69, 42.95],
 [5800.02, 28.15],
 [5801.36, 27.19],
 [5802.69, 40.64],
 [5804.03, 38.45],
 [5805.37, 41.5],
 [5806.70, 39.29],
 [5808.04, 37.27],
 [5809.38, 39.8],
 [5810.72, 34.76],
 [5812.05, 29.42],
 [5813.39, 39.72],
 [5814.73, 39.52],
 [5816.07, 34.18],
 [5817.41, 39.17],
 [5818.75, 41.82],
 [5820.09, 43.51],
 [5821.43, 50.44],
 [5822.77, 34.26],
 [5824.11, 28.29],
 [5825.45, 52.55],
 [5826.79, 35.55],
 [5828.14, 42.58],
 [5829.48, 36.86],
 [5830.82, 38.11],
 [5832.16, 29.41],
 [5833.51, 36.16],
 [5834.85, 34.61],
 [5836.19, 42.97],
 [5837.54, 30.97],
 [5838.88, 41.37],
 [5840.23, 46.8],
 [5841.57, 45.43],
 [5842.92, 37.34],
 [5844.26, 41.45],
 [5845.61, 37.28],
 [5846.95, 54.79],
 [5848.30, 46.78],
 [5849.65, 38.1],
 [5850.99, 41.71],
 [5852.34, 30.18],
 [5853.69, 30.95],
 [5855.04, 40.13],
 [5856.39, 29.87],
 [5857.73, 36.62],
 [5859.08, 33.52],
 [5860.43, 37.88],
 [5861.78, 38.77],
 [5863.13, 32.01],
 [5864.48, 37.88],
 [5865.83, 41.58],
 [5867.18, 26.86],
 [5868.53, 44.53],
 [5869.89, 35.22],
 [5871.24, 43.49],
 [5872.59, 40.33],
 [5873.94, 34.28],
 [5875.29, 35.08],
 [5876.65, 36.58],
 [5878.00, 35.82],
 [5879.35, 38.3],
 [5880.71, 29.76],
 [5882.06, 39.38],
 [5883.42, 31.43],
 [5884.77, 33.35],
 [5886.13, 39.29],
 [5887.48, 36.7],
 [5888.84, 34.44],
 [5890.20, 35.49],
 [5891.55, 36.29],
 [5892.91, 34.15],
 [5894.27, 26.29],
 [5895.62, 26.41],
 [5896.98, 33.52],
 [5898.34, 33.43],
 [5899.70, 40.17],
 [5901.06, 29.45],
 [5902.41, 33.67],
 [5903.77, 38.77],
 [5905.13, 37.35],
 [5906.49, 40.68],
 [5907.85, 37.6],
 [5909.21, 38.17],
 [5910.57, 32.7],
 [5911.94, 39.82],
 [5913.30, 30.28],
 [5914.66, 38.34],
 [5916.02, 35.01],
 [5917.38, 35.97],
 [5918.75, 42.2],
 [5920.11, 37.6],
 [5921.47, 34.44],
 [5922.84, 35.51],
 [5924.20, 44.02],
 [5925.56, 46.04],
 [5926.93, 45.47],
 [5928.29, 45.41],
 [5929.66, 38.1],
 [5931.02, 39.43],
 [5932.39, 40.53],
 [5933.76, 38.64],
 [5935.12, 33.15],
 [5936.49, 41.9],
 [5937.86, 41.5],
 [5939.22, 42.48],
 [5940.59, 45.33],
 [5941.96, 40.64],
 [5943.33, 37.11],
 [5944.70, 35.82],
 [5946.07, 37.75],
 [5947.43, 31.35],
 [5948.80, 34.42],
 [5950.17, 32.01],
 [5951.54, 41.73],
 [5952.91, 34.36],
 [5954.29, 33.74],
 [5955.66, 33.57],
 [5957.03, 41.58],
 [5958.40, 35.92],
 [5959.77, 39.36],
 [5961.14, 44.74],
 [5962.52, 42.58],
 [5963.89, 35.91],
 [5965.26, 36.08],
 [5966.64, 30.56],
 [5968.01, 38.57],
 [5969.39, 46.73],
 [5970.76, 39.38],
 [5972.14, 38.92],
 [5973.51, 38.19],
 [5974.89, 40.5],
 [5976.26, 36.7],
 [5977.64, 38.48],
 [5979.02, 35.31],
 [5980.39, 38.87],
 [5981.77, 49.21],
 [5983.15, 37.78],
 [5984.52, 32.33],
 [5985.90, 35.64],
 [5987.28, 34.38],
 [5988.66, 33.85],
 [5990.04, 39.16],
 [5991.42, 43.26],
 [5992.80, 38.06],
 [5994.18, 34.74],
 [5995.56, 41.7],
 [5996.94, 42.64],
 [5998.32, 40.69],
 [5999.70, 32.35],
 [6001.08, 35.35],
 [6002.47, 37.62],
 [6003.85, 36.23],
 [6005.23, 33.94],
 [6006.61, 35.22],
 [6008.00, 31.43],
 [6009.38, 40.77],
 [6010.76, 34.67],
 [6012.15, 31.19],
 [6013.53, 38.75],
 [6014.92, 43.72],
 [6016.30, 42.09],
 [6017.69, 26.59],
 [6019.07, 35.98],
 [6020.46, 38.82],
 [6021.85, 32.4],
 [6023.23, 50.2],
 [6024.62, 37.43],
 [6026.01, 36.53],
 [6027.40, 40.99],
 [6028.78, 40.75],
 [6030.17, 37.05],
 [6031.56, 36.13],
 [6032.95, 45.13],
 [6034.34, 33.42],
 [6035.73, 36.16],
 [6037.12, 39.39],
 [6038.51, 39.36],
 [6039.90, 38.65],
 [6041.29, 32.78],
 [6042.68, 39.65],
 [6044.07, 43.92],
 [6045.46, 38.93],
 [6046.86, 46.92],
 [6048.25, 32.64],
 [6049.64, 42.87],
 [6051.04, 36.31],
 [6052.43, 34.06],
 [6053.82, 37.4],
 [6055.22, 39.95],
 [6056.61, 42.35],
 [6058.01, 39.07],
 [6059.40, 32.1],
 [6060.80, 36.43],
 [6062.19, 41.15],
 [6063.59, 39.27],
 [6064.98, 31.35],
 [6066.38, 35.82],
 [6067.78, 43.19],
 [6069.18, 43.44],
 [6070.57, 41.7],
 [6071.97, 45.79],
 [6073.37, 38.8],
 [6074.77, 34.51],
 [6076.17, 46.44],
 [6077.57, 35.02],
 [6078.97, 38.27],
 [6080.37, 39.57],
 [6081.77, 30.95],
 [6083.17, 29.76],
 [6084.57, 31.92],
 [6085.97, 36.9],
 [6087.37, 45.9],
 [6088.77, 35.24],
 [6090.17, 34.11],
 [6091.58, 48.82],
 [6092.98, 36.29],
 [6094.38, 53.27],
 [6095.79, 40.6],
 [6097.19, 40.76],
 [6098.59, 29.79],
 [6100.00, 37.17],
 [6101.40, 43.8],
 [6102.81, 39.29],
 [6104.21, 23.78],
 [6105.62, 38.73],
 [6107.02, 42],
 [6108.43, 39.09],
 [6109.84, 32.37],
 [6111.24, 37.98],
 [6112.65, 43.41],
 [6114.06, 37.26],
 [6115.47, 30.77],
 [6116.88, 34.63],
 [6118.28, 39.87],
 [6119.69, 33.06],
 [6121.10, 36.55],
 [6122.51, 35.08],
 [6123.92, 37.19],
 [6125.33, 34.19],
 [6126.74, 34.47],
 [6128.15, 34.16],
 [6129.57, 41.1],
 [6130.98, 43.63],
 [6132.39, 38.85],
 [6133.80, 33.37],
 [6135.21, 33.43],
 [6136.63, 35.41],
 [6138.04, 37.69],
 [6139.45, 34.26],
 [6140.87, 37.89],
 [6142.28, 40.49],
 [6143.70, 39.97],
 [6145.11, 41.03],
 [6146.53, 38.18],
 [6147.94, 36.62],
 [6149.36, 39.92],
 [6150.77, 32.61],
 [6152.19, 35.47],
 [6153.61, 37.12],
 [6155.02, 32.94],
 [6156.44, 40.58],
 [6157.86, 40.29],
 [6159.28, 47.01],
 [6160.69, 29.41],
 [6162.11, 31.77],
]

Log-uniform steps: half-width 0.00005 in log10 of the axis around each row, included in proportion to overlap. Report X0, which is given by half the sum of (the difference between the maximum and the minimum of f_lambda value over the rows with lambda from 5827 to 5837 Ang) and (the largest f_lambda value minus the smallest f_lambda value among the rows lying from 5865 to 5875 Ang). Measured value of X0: 15.6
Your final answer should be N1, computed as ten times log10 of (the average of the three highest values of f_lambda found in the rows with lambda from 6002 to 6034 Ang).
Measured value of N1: 16.7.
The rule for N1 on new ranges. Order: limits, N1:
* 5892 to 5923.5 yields 16.1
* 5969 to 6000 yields 16.7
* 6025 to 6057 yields 16.6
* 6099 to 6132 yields 16.4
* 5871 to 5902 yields 16.2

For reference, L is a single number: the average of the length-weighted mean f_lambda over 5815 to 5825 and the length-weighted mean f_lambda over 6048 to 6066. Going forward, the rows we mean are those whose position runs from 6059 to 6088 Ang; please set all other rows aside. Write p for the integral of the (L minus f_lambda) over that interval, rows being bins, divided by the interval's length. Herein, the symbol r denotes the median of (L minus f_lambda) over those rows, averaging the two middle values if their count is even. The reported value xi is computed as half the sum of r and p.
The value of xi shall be 0.1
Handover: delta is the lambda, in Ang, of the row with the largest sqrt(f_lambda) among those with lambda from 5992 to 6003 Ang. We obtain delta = 5996.94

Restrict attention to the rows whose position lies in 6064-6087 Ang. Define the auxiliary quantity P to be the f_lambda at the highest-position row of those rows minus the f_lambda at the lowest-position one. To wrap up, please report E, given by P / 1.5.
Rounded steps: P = 6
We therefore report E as 4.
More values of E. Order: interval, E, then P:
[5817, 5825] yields -7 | -11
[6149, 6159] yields 0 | 0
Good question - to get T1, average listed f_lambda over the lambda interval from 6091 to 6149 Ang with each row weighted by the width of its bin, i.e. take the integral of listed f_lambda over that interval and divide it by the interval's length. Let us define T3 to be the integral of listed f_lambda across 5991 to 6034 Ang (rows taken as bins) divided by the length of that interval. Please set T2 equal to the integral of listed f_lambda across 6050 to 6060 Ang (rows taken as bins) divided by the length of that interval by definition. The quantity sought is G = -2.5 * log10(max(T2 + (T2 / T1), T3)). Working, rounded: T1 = 37.7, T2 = 37.6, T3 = 37.8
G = -3.97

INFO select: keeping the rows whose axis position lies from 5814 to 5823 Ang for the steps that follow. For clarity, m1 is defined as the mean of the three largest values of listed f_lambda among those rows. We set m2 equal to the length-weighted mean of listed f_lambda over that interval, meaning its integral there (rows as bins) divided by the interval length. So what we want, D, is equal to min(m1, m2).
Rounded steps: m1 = 45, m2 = 40.7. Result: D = 40.7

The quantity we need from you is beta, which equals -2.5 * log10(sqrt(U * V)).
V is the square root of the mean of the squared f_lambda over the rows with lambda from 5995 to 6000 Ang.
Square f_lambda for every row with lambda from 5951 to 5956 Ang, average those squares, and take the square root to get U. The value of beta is -3.94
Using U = 36.0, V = 40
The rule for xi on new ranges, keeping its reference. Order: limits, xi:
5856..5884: 1.9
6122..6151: 1.1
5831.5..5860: 0.4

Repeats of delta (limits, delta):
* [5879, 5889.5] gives 5882.06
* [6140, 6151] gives 6145.11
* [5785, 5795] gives 5785.35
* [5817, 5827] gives 5825.45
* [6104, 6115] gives 6112.65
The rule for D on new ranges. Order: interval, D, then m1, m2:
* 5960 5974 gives 39.2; 45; 39.2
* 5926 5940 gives 40.8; 44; 40.8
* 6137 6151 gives 38.0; 40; 38.0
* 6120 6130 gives 35.8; 38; 35.8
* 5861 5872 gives 37.6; 43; 37.6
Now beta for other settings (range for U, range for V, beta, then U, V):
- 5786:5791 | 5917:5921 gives -3.98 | 39.3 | 39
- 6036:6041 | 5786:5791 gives -3.98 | 39.1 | 39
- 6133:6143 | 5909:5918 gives -3.89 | 36.2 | 36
